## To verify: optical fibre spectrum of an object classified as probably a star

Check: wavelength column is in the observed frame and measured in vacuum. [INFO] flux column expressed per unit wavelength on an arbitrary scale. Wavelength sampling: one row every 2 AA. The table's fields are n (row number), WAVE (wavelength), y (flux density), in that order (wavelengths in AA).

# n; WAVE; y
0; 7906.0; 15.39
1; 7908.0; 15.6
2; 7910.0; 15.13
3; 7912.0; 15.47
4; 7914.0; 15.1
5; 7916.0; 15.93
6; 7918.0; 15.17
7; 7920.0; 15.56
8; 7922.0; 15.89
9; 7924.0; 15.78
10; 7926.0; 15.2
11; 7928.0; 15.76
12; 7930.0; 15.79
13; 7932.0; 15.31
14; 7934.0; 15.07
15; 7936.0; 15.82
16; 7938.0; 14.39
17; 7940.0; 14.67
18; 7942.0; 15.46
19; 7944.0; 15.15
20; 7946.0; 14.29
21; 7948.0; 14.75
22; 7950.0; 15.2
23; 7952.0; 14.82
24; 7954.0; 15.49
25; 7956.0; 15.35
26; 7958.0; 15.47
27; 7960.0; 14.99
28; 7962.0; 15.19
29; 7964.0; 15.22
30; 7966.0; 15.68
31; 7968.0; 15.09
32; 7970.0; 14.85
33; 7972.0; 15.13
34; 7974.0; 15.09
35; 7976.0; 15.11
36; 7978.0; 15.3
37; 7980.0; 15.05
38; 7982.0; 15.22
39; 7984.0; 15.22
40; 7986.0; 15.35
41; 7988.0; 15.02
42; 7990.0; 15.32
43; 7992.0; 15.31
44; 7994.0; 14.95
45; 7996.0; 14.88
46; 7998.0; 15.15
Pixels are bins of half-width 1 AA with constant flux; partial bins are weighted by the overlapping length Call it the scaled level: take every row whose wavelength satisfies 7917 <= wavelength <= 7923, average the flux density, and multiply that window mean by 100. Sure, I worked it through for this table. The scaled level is 1554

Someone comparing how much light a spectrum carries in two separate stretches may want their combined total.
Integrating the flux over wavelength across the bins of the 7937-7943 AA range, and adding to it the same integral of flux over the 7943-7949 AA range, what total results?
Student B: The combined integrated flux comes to 177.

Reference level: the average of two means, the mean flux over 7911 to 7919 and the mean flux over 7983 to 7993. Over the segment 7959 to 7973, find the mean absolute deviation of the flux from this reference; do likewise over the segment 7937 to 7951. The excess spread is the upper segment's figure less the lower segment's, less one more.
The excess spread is -1.26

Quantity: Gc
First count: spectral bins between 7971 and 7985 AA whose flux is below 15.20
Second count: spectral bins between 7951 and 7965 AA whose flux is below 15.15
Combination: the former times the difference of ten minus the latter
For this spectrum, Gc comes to 32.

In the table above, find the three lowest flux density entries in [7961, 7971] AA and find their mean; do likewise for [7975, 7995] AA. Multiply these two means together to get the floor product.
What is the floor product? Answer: 226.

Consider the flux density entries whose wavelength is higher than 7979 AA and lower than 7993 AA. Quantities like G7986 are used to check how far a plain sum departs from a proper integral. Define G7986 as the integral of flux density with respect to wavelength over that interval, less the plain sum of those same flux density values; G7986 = 106.5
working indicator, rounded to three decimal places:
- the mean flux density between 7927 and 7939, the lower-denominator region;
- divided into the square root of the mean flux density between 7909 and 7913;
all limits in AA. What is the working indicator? 0.255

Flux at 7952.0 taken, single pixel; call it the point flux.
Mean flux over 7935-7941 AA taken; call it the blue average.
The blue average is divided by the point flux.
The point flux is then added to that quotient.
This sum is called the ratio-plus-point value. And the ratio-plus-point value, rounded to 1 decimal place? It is 15.8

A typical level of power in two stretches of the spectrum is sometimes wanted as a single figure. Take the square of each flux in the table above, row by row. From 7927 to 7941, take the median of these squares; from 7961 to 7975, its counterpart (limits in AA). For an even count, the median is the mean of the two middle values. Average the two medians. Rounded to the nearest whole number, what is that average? 232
